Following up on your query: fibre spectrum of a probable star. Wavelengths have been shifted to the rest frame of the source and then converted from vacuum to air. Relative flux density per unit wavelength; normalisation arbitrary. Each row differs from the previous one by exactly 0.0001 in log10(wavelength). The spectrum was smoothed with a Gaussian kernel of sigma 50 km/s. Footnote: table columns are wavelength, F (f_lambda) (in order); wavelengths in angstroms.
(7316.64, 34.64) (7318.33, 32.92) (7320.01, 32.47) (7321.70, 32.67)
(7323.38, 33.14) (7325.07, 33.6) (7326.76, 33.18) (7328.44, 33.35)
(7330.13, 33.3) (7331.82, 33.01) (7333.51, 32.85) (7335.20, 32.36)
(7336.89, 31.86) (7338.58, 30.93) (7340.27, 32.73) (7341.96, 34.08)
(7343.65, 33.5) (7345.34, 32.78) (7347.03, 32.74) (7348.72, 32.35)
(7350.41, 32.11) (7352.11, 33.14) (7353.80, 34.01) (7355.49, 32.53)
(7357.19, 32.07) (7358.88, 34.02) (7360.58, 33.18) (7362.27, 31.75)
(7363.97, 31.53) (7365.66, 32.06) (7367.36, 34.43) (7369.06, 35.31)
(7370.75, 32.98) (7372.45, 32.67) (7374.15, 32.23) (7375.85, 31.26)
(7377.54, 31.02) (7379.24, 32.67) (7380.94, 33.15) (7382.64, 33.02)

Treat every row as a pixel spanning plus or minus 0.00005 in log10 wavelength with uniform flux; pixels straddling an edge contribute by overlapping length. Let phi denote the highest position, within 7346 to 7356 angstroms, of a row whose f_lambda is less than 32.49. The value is 7350.41 angstroms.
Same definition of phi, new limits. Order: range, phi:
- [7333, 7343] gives 7338.58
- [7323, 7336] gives 7335.20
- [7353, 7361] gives 7357.19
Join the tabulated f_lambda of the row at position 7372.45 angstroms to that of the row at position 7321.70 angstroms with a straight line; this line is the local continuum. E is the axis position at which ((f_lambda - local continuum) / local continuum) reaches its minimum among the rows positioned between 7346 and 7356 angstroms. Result 7350.41 angstroms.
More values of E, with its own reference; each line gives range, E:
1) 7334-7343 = 7338.58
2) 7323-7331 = 7323.38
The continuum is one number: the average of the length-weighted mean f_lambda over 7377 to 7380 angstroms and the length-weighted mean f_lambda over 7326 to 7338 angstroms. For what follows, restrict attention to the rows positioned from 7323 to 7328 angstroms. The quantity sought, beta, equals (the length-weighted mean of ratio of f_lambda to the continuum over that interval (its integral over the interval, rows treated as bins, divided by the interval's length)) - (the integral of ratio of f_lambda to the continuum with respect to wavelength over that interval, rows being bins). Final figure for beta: -4.12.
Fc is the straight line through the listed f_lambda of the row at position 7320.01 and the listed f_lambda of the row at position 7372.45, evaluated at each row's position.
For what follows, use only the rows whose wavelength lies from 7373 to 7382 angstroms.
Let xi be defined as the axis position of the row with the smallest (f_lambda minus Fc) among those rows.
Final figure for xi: 7377.54 angstroms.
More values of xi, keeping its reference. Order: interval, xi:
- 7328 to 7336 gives 7335.20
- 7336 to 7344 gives 7338.58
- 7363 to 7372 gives 7363.97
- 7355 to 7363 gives 7362.27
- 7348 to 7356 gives 7350.41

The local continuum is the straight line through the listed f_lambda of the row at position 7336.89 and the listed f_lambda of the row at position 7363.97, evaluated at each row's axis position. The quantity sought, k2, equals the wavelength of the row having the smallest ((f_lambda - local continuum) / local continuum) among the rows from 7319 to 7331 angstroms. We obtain 7320.01 angstroms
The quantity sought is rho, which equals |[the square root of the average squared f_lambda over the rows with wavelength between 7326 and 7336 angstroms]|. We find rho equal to 33.0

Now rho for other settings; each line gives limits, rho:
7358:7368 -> 32.8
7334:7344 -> 32.6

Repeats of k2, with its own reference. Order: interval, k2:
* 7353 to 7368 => 7363.97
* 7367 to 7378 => 7377.54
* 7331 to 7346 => 7338.58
